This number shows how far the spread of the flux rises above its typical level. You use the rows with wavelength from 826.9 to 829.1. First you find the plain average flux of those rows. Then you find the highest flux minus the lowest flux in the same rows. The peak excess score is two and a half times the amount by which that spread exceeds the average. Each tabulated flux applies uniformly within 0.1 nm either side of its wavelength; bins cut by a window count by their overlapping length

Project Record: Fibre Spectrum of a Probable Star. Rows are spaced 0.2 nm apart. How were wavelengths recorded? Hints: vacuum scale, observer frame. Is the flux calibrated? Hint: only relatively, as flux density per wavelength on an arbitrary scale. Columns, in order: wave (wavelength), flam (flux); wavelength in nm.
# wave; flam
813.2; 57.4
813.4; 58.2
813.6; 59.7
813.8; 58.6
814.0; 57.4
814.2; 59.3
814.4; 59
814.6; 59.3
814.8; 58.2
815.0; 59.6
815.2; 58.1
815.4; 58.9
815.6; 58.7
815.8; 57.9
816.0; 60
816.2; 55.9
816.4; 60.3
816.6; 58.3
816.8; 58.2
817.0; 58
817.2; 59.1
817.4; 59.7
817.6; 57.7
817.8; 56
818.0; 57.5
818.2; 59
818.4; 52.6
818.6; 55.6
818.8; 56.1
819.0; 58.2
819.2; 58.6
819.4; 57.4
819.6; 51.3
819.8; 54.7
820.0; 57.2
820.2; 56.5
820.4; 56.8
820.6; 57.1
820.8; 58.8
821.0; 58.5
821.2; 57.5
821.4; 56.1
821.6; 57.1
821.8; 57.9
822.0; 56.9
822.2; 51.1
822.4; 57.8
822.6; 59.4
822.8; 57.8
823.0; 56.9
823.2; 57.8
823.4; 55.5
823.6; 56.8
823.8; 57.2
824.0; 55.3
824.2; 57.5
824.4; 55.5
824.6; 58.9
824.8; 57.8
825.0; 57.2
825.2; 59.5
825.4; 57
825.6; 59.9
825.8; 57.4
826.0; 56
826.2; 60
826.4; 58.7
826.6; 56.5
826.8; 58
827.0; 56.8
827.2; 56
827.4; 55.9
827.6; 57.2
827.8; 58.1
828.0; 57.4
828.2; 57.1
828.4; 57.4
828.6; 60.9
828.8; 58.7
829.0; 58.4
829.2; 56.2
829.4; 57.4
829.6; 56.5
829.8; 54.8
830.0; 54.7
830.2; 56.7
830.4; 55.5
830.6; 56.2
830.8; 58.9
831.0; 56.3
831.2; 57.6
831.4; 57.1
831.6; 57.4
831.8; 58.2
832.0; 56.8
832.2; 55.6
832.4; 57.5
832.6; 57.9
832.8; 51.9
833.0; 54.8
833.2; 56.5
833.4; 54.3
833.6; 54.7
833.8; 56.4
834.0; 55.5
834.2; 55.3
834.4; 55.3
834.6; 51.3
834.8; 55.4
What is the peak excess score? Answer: -132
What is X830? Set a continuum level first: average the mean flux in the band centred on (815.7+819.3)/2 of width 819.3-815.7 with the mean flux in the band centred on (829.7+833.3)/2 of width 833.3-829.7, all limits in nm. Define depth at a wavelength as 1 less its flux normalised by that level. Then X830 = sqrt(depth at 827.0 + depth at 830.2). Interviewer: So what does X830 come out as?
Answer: 0.099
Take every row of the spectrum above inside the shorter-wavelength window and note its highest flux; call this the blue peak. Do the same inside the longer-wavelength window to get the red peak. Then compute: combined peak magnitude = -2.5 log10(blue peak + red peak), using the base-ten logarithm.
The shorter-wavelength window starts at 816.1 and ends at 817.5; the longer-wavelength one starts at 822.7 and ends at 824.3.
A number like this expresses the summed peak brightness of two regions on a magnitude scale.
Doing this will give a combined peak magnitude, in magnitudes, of -5.181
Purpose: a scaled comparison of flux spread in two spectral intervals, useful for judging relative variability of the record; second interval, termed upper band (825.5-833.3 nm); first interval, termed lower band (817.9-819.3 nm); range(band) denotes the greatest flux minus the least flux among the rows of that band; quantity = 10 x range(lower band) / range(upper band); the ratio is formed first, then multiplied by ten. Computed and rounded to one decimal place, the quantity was 7.1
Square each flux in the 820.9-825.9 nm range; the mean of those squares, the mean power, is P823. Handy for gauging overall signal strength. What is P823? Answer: 3276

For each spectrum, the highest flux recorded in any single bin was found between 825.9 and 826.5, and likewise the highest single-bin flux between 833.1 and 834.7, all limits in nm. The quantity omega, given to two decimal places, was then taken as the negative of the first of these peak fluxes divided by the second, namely -1.06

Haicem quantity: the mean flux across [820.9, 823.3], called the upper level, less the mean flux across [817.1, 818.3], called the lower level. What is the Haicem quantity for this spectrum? -1.1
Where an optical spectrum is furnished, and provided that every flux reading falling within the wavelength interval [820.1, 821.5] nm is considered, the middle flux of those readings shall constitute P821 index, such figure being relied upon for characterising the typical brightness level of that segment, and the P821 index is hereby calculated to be 57.1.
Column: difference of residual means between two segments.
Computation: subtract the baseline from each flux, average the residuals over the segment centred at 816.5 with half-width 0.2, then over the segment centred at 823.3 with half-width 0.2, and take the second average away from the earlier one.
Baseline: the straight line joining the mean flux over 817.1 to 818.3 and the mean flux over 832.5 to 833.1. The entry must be 1.2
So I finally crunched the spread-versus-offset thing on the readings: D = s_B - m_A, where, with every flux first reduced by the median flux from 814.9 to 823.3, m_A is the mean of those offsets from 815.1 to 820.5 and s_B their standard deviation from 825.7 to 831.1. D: 1.9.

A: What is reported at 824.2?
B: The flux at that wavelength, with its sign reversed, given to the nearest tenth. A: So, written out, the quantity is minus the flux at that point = -57.5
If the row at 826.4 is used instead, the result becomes -58.7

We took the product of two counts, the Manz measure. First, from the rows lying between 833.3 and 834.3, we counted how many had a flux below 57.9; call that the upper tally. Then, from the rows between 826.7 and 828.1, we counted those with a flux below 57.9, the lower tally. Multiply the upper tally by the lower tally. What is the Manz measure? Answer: 25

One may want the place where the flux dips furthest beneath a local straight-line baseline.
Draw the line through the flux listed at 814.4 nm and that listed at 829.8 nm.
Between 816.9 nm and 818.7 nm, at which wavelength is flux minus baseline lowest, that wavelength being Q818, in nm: 818.4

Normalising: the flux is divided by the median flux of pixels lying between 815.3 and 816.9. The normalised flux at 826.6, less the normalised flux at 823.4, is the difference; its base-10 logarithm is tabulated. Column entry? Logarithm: -1.8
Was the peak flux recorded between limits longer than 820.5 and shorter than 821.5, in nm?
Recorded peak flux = 58.8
